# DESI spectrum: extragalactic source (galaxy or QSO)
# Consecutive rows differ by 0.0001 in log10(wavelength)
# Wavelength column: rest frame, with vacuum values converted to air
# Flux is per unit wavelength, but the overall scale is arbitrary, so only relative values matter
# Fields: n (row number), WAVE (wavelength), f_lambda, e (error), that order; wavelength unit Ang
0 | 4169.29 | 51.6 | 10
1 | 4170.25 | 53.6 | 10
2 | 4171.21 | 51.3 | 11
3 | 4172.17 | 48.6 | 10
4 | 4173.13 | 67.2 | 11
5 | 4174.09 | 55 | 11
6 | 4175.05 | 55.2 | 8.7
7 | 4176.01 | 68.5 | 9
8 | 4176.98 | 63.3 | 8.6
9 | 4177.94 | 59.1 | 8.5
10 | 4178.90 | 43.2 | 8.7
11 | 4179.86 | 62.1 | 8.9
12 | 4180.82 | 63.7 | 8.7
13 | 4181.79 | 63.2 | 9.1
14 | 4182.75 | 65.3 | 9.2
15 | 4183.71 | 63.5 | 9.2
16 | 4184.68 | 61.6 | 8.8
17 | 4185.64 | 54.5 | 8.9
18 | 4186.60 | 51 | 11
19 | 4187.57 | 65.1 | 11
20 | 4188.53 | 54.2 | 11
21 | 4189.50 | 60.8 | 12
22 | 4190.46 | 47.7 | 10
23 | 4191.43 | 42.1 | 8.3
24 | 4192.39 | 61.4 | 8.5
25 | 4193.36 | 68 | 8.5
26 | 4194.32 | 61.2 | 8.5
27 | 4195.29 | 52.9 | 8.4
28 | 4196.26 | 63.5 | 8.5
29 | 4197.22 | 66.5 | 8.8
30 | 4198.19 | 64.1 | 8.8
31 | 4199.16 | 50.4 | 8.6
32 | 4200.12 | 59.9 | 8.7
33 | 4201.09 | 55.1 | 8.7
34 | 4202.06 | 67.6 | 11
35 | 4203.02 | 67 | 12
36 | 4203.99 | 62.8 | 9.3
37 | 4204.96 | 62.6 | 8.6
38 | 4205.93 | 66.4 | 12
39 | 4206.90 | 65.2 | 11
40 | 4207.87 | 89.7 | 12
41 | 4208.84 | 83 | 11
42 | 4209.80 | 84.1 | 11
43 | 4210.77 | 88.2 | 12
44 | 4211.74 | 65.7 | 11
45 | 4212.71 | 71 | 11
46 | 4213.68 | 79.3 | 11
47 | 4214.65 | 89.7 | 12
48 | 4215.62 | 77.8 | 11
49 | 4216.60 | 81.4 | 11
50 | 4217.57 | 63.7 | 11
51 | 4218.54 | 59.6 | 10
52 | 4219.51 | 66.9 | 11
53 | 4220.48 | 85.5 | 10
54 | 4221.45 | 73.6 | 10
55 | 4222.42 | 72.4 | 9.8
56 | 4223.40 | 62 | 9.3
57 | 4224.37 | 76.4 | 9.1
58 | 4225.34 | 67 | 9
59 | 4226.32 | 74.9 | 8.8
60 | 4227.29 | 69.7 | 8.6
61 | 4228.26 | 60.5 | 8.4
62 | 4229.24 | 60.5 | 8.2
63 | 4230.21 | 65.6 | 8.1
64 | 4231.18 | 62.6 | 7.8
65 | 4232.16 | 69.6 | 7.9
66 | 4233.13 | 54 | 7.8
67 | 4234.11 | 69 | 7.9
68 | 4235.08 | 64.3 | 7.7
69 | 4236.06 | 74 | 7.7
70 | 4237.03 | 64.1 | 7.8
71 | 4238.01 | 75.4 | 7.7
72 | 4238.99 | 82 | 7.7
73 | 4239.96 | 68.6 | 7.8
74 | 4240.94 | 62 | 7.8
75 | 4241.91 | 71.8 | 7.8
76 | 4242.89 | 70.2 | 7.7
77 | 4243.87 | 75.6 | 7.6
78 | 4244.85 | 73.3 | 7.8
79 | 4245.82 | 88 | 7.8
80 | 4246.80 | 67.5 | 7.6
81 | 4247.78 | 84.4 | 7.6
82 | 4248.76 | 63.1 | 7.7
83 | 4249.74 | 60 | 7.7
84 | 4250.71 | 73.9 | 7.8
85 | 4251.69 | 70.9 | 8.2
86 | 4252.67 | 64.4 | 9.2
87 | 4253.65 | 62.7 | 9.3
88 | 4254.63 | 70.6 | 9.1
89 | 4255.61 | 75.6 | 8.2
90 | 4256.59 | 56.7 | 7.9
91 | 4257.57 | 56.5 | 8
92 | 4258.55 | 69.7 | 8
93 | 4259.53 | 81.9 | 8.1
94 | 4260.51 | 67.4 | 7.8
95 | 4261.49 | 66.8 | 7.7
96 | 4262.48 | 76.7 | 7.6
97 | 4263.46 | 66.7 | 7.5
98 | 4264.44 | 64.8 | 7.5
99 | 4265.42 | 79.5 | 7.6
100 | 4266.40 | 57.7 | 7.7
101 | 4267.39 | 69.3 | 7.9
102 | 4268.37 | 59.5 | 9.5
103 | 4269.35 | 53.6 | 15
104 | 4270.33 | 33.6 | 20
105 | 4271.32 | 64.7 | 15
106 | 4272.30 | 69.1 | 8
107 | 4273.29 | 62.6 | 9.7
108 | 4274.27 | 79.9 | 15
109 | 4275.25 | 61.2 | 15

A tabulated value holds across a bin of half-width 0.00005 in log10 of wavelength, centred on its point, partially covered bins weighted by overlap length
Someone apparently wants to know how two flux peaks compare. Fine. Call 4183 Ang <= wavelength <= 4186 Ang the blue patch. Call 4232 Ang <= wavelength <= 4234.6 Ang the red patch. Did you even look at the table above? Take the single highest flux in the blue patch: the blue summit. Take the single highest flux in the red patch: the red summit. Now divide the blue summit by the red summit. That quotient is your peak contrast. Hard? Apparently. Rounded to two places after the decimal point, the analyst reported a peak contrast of 0.91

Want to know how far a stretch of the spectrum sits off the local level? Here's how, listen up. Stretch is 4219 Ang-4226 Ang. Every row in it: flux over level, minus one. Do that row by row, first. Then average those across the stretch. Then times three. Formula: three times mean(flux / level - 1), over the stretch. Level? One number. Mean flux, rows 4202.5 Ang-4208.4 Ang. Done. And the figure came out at 0.13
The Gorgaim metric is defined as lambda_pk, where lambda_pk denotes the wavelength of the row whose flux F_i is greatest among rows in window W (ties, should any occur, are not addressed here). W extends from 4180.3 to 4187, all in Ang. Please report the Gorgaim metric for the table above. 4182.75 Ang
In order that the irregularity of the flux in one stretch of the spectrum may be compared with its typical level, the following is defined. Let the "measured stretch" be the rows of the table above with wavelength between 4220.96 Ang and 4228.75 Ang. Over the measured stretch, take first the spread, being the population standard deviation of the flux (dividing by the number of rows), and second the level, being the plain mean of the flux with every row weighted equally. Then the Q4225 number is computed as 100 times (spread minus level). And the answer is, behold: -6402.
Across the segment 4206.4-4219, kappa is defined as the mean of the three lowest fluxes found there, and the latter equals 63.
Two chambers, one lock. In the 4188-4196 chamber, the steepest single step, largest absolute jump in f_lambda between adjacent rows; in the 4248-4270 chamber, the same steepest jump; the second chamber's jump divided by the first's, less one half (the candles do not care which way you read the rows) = 0.63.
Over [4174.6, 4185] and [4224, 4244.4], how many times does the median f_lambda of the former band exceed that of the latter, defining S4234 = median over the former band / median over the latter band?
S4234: 0.92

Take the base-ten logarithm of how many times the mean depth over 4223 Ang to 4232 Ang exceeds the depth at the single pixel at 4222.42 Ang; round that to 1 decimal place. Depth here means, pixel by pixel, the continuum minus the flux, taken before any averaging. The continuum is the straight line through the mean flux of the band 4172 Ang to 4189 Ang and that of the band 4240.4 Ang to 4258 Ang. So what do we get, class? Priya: -1.1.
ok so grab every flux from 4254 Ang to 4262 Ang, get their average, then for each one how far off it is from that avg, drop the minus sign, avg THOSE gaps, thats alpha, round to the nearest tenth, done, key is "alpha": 6.3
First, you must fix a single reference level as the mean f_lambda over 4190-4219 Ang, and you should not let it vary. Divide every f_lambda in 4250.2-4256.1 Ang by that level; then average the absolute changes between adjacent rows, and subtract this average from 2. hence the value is 1.93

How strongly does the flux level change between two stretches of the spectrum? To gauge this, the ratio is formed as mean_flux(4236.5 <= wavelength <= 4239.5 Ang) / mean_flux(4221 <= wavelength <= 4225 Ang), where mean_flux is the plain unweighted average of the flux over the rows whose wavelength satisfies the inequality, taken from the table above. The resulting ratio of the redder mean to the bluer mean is 1.04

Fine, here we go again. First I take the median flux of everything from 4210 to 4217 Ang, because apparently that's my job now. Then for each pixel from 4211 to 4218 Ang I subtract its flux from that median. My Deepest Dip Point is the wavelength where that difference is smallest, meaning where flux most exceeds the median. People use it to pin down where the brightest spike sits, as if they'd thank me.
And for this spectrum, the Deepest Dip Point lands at 4214.65 Ang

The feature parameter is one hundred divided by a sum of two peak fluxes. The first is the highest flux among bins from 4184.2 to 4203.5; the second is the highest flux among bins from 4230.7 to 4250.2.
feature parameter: 0.64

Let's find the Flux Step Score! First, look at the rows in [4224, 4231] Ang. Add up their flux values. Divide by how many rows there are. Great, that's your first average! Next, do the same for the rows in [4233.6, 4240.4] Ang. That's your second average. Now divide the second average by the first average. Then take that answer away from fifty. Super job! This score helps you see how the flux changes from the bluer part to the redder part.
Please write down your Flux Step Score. 48.95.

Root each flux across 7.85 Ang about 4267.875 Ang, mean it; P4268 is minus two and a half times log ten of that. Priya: -2.22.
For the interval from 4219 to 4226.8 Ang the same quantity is -2.32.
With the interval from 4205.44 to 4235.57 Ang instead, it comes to -2.32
